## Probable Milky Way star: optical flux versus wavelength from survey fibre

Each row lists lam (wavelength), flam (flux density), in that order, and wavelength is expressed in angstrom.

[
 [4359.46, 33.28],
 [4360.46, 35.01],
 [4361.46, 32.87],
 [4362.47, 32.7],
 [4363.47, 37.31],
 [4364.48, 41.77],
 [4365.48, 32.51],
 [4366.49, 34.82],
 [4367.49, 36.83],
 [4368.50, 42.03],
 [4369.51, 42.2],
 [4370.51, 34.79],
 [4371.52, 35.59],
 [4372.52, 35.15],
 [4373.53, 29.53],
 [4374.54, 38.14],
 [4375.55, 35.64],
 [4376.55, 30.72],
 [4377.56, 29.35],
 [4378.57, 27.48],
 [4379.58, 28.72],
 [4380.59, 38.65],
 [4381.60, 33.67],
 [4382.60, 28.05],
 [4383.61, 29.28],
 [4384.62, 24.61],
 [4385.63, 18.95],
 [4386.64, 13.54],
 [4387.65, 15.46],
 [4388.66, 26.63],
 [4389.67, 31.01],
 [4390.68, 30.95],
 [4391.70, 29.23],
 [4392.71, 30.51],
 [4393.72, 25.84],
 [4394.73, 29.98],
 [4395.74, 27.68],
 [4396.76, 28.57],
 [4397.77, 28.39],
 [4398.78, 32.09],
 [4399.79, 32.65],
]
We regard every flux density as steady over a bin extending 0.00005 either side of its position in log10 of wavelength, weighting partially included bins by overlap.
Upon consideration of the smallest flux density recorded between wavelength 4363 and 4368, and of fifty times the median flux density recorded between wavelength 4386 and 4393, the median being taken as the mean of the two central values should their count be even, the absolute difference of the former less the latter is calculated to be 1429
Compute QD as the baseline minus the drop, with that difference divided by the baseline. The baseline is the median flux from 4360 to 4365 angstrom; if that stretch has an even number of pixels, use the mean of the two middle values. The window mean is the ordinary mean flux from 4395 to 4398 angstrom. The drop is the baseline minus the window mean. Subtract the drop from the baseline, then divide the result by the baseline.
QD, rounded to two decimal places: 0.81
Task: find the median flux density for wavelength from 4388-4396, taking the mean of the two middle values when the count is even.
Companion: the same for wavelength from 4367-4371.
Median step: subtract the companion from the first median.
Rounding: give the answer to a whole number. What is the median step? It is -10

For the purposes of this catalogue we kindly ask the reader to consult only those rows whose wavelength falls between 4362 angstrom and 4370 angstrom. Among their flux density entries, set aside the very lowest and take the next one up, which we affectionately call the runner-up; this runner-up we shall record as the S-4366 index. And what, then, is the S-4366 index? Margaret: 32.7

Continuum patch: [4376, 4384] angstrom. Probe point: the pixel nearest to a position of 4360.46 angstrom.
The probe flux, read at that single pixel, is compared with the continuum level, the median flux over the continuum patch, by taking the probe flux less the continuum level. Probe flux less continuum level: 6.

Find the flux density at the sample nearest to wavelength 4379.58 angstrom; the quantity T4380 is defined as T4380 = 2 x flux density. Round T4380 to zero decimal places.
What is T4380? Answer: 57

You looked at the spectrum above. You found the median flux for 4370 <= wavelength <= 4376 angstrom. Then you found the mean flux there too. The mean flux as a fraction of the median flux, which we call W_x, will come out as 0.98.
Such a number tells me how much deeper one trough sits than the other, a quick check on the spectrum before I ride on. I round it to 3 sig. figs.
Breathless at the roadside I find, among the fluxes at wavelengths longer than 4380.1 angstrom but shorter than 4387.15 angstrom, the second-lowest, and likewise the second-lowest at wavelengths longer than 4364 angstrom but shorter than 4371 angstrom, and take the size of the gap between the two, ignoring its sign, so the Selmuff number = 15.8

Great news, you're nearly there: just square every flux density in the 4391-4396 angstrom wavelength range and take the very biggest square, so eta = 931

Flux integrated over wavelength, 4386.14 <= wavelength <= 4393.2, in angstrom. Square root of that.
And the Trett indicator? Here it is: 13.4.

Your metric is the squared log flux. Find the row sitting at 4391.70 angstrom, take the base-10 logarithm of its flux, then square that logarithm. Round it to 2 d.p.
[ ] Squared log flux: 2.15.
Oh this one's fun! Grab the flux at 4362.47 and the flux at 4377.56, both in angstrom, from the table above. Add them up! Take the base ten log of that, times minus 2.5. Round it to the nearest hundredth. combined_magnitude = -4.48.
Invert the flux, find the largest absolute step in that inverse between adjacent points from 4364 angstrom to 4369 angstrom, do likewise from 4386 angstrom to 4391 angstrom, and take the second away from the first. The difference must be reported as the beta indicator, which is -0.0203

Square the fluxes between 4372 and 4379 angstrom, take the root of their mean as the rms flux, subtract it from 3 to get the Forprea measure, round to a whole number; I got -29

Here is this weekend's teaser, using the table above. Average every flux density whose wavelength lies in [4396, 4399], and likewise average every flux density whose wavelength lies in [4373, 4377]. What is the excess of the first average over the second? -4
